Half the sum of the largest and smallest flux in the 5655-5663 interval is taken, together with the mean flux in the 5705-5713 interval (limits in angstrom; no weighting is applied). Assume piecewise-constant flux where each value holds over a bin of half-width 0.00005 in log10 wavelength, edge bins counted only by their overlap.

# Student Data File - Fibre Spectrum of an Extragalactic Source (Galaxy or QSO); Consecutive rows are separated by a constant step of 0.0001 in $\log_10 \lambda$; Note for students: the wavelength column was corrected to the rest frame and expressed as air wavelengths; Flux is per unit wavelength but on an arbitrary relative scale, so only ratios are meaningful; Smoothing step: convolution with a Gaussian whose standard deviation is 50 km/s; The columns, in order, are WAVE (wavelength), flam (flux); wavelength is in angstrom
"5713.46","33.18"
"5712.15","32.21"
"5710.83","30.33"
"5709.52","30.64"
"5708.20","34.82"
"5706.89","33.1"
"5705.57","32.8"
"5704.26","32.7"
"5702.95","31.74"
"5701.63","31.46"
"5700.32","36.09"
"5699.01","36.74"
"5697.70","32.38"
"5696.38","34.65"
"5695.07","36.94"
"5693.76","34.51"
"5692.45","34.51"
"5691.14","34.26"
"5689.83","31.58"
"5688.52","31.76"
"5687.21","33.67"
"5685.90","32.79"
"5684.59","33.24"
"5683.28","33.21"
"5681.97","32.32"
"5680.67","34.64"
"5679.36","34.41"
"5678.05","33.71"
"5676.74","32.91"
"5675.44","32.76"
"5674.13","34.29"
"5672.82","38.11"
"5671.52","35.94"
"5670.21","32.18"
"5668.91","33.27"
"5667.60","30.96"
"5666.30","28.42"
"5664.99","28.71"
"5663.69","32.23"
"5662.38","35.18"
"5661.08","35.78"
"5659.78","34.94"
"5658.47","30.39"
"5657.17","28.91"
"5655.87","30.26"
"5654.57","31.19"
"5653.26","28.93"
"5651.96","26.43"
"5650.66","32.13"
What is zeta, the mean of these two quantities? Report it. 32.3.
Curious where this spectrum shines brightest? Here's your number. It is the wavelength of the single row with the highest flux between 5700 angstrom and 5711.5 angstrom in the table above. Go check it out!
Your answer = 5700.32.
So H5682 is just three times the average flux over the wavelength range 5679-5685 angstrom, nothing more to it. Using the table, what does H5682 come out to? 100.7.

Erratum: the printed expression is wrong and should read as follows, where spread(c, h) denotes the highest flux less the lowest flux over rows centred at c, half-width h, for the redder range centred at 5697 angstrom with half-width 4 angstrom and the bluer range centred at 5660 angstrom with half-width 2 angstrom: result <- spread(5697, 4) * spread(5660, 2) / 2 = 12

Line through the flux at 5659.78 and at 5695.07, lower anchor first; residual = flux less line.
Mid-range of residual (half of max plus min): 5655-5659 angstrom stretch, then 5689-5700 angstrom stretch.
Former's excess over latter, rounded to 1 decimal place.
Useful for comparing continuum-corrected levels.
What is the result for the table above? -2.6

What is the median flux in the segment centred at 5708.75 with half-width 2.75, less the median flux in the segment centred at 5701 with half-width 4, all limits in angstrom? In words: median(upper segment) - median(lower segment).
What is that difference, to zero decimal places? -1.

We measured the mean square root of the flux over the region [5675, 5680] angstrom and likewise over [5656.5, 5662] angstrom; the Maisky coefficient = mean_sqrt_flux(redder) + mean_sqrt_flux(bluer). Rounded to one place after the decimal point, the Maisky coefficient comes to 11.5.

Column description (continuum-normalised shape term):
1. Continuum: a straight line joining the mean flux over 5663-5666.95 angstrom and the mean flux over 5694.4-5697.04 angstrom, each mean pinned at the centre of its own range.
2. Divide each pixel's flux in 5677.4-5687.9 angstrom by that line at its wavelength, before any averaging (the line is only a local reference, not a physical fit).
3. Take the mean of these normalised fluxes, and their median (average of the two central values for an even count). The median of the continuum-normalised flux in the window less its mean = -0.016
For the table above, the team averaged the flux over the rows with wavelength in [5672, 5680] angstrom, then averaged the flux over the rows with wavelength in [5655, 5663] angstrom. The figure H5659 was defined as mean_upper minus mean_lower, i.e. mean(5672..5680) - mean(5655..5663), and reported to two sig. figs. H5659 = 1.8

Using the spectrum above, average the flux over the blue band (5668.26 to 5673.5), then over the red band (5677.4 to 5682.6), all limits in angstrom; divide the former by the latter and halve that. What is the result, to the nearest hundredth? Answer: 0.52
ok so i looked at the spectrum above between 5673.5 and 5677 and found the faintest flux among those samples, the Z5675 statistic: 32.76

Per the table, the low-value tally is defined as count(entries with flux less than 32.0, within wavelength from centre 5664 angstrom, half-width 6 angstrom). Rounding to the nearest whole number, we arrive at 4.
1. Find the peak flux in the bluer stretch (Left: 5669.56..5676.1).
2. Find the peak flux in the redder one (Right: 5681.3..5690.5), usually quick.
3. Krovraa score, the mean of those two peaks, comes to 35.9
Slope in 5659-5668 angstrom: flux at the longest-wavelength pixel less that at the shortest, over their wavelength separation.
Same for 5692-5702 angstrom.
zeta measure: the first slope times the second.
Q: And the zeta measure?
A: 0.17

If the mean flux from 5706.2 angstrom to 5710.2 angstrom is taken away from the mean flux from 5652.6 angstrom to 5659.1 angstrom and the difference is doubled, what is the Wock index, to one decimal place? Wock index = -5.8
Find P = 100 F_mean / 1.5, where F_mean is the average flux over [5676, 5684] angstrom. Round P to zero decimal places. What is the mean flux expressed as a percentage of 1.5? 2236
